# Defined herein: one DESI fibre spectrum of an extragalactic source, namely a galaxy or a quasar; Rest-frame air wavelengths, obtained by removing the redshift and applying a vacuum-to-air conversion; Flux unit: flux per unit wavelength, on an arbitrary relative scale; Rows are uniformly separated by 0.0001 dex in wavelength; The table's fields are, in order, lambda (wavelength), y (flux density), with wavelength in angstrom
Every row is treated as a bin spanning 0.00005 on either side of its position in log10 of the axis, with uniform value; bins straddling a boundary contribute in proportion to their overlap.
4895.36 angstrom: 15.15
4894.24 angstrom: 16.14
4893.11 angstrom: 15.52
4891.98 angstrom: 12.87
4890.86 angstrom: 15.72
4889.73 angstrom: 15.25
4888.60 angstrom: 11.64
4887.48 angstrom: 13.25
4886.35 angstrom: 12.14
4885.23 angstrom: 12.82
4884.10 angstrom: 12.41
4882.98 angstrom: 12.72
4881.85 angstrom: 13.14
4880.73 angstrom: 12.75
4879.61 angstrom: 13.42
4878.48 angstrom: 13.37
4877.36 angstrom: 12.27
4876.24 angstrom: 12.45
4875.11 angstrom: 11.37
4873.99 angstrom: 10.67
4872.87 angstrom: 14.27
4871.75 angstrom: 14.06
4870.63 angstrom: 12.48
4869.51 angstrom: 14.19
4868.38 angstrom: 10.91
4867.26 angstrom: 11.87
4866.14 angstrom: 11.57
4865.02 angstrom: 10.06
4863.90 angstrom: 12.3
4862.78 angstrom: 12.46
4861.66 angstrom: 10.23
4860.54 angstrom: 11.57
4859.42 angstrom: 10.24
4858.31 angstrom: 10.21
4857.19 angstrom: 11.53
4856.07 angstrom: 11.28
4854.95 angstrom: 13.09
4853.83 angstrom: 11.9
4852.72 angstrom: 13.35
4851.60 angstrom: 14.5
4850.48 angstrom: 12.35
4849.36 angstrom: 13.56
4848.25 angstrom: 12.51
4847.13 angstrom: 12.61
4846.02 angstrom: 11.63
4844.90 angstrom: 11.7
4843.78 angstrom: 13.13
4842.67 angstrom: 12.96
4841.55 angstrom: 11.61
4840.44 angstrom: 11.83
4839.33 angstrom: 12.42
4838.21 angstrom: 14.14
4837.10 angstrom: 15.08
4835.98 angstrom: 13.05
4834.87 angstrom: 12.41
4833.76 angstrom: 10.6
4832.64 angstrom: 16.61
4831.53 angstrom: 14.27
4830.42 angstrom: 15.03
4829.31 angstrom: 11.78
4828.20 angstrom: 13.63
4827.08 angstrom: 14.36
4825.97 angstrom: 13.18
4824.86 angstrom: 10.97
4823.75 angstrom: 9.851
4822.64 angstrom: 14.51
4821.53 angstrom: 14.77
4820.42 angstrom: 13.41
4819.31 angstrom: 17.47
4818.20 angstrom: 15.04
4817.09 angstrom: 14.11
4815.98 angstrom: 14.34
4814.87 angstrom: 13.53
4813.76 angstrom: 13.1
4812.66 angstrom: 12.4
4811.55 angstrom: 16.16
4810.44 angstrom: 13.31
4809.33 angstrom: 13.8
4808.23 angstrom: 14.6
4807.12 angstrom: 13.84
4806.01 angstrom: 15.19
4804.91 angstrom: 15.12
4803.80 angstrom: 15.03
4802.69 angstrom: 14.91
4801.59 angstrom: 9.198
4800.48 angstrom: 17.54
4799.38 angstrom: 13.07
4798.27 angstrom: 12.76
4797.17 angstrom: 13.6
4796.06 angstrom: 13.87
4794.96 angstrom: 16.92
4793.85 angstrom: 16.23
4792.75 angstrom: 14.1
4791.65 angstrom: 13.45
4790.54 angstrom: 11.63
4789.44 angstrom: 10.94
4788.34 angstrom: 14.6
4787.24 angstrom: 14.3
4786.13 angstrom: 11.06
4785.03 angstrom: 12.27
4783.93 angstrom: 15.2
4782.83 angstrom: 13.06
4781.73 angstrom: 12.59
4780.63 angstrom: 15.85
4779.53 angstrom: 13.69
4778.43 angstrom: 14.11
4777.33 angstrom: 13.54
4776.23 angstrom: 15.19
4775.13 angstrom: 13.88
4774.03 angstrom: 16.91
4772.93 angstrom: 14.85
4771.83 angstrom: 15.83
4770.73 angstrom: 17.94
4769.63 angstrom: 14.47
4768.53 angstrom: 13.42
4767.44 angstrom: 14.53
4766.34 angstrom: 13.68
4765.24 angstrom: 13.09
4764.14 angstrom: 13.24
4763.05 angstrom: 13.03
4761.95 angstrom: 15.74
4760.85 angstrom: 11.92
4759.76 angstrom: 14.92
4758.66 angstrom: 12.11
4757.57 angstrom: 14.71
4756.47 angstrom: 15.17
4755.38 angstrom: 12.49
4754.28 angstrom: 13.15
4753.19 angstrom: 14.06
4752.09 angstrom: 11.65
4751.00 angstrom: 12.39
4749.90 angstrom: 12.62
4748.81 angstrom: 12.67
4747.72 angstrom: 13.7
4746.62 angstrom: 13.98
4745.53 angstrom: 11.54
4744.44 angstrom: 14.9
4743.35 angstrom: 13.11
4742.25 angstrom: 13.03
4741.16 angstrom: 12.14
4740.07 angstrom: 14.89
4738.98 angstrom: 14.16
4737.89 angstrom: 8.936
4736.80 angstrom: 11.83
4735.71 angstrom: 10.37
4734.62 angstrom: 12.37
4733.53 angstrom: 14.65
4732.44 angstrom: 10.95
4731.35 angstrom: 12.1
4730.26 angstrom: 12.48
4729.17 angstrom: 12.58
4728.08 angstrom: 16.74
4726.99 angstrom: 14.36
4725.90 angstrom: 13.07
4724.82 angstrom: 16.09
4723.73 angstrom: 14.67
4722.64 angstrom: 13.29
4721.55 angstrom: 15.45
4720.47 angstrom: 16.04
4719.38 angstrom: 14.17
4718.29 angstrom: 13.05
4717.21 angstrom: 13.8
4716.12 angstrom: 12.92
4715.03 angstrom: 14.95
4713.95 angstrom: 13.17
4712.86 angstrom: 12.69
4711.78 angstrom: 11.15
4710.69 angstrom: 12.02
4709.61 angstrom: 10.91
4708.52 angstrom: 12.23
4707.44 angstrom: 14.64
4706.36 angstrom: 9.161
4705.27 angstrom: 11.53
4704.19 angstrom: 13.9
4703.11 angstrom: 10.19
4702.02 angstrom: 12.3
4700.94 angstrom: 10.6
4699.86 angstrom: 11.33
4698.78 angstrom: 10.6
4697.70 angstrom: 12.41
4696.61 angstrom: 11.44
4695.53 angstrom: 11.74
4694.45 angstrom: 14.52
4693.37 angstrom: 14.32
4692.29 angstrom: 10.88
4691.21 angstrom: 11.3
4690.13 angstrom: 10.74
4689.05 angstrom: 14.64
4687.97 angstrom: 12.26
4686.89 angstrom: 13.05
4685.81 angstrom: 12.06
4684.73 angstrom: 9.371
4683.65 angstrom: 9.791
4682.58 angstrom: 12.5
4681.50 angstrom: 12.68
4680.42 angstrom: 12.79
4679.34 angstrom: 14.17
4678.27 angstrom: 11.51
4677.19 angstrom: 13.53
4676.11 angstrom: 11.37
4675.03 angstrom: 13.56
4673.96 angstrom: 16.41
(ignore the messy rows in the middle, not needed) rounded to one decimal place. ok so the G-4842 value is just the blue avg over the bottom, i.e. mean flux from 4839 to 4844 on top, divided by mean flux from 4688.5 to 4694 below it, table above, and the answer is 1.0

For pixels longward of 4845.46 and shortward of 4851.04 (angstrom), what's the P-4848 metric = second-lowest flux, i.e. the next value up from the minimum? 12.35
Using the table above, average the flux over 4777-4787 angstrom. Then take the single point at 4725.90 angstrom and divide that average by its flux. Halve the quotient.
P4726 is 0.52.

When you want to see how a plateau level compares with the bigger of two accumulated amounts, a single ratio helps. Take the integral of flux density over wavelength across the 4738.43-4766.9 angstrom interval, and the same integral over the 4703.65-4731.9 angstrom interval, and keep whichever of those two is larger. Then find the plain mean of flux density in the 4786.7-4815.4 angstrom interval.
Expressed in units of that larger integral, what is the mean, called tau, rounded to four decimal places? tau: 0.0367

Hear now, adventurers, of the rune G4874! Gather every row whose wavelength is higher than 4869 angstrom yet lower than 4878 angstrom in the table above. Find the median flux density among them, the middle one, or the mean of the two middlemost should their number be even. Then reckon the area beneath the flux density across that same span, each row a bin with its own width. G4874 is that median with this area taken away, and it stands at -102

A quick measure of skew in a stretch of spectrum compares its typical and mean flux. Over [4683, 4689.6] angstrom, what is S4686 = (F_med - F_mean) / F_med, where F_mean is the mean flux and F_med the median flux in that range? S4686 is 0.02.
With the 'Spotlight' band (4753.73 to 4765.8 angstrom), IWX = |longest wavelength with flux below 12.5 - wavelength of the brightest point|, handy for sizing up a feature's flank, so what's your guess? 1.1 angstrom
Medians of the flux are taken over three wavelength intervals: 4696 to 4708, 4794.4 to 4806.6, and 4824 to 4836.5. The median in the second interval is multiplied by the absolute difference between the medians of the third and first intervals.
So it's 26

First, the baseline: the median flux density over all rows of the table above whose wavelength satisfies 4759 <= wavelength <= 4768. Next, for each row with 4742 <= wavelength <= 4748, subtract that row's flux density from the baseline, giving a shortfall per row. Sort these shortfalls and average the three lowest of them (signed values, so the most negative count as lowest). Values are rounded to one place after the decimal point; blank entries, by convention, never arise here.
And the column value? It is -0.7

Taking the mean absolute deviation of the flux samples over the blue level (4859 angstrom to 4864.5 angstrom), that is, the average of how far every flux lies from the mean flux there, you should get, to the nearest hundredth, 0.90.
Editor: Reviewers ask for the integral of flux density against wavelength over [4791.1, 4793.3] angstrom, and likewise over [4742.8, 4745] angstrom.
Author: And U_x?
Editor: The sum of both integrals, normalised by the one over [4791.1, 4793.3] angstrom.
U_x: 2.01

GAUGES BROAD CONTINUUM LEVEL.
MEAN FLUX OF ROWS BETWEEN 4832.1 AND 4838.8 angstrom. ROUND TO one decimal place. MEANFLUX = 13.6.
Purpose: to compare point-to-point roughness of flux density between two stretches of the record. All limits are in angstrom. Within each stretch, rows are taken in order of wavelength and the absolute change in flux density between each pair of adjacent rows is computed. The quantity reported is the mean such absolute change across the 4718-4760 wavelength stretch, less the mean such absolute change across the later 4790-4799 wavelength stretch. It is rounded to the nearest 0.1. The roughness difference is 0.4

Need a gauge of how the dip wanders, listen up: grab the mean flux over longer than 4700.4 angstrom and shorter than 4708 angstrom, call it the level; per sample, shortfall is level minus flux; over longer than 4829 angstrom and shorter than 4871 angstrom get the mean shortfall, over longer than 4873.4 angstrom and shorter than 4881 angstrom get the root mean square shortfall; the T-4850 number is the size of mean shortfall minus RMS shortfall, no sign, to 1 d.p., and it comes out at 1.8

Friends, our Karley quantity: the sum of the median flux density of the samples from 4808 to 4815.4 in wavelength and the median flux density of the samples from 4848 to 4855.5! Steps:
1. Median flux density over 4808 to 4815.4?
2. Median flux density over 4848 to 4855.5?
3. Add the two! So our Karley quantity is 26.6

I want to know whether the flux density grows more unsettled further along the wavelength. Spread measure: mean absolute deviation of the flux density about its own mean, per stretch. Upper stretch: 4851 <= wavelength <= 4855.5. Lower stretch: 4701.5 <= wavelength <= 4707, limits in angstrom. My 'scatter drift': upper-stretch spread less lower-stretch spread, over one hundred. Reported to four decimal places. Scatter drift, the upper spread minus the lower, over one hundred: -0.0068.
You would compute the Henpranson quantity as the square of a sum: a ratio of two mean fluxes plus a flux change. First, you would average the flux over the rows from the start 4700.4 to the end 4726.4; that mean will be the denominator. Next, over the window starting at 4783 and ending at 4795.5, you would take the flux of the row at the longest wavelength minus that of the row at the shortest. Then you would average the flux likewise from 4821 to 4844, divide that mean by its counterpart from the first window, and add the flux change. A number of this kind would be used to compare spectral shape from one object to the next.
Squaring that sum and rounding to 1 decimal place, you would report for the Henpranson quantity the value 7.5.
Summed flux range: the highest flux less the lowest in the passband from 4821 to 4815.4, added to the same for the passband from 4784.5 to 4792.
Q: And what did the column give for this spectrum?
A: 7.7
